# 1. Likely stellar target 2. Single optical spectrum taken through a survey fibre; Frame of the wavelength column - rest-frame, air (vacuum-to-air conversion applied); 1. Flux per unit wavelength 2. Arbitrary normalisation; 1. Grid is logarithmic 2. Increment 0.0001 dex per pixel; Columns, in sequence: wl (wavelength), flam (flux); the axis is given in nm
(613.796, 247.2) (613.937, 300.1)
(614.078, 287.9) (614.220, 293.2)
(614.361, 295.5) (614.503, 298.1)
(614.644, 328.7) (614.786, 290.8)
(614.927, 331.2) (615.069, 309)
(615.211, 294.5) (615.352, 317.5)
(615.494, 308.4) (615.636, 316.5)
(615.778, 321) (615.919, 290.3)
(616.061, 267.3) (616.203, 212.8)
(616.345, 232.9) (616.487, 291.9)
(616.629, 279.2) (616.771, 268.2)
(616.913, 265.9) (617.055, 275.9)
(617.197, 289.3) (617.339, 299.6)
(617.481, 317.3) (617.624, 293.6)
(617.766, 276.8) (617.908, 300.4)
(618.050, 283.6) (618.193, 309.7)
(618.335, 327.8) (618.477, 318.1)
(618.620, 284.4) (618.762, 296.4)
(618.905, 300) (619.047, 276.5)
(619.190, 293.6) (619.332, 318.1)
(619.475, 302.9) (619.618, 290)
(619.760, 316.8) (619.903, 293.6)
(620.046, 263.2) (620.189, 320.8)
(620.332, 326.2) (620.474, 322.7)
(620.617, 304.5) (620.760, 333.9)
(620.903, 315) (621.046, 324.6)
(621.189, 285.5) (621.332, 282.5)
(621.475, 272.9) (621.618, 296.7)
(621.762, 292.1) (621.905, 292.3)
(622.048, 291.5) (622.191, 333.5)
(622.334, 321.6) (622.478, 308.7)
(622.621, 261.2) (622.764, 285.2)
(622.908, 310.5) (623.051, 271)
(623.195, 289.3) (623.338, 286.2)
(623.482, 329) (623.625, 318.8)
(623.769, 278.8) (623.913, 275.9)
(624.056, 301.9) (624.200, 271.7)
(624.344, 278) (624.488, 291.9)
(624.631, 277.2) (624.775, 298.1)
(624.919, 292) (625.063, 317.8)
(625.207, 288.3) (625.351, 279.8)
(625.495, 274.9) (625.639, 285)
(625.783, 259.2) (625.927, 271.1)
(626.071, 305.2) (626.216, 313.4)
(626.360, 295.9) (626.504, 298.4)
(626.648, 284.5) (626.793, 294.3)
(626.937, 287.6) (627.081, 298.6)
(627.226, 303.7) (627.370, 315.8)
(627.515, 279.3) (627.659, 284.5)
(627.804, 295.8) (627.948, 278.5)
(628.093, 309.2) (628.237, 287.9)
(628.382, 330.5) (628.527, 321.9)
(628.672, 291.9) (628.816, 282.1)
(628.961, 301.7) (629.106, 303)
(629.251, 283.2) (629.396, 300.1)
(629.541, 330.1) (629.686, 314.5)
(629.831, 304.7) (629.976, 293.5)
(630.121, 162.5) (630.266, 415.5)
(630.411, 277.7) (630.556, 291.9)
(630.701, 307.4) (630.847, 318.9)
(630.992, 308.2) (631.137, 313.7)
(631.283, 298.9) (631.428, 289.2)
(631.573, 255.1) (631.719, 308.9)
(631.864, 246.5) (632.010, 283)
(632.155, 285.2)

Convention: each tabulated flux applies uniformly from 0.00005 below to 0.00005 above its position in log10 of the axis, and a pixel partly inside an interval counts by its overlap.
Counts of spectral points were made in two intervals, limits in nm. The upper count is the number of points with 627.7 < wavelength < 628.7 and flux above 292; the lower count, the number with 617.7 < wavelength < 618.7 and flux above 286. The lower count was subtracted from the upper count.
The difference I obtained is 0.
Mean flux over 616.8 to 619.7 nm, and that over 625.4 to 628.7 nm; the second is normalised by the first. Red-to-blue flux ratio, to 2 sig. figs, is 0.99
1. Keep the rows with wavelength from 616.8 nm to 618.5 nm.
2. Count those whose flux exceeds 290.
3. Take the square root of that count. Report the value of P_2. 2.65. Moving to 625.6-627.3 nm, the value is 2.65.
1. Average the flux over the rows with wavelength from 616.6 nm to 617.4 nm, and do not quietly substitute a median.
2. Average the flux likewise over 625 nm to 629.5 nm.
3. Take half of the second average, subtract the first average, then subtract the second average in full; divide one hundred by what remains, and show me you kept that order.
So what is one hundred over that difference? -0.234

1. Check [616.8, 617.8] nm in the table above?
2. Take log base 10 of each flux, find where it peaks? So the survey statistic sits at 617.481 nm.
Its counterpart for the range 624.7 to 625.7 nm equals 625.063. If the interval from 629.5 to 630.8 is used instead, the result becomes 630.266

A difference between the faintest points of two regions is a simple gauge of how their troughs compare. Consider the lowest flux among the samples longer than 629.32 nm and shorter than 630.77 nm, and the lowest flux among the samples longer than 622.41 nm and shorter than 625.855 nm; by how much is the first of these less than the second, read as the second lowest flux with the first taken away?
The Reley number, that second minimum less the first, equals 97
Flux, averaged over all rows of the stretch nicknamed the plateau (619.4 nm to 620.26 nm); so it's 298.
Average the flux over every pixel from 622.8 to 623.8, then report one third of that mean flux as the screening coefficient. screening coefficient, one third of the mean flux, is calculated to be 99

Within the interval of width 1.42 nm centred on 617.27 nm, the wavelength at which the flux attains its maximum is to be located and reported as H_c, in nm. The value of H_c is 617.481 nm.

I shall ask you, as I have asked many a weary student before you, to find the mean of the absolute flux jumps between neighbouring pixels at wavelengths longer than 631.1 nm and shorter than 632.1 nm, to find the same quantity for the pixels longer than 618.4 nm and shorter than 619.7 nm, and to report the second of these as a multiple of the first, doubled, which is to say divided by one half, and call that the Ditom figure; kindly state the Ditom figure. 1.0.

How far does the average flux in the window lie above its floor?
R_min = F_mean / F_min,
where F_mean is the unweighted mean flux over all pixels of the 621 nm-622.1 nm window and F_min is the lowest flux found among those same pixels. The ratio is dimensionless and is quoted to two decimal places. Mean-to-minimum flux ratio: 1.07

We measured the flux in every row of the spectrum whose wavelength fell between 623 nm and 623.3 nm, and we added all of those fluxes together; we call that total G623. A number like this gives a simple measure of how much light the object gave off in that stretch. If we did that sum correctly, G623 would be 560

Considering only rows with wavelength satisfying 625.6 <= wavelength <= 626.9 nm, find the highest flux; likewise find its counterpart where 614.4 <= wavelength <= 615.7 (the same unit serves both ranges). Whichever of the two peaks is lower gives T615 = 313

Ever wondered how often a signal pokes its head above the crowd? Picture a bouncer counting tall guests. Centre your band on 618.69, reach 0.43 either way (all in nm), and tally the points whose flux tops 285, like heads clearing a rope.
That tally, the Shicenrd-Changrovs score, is 4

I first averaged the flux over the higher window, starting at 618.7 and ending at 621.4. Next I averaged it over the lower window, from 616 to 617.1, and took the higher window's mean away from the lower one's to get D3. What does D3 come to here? -42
